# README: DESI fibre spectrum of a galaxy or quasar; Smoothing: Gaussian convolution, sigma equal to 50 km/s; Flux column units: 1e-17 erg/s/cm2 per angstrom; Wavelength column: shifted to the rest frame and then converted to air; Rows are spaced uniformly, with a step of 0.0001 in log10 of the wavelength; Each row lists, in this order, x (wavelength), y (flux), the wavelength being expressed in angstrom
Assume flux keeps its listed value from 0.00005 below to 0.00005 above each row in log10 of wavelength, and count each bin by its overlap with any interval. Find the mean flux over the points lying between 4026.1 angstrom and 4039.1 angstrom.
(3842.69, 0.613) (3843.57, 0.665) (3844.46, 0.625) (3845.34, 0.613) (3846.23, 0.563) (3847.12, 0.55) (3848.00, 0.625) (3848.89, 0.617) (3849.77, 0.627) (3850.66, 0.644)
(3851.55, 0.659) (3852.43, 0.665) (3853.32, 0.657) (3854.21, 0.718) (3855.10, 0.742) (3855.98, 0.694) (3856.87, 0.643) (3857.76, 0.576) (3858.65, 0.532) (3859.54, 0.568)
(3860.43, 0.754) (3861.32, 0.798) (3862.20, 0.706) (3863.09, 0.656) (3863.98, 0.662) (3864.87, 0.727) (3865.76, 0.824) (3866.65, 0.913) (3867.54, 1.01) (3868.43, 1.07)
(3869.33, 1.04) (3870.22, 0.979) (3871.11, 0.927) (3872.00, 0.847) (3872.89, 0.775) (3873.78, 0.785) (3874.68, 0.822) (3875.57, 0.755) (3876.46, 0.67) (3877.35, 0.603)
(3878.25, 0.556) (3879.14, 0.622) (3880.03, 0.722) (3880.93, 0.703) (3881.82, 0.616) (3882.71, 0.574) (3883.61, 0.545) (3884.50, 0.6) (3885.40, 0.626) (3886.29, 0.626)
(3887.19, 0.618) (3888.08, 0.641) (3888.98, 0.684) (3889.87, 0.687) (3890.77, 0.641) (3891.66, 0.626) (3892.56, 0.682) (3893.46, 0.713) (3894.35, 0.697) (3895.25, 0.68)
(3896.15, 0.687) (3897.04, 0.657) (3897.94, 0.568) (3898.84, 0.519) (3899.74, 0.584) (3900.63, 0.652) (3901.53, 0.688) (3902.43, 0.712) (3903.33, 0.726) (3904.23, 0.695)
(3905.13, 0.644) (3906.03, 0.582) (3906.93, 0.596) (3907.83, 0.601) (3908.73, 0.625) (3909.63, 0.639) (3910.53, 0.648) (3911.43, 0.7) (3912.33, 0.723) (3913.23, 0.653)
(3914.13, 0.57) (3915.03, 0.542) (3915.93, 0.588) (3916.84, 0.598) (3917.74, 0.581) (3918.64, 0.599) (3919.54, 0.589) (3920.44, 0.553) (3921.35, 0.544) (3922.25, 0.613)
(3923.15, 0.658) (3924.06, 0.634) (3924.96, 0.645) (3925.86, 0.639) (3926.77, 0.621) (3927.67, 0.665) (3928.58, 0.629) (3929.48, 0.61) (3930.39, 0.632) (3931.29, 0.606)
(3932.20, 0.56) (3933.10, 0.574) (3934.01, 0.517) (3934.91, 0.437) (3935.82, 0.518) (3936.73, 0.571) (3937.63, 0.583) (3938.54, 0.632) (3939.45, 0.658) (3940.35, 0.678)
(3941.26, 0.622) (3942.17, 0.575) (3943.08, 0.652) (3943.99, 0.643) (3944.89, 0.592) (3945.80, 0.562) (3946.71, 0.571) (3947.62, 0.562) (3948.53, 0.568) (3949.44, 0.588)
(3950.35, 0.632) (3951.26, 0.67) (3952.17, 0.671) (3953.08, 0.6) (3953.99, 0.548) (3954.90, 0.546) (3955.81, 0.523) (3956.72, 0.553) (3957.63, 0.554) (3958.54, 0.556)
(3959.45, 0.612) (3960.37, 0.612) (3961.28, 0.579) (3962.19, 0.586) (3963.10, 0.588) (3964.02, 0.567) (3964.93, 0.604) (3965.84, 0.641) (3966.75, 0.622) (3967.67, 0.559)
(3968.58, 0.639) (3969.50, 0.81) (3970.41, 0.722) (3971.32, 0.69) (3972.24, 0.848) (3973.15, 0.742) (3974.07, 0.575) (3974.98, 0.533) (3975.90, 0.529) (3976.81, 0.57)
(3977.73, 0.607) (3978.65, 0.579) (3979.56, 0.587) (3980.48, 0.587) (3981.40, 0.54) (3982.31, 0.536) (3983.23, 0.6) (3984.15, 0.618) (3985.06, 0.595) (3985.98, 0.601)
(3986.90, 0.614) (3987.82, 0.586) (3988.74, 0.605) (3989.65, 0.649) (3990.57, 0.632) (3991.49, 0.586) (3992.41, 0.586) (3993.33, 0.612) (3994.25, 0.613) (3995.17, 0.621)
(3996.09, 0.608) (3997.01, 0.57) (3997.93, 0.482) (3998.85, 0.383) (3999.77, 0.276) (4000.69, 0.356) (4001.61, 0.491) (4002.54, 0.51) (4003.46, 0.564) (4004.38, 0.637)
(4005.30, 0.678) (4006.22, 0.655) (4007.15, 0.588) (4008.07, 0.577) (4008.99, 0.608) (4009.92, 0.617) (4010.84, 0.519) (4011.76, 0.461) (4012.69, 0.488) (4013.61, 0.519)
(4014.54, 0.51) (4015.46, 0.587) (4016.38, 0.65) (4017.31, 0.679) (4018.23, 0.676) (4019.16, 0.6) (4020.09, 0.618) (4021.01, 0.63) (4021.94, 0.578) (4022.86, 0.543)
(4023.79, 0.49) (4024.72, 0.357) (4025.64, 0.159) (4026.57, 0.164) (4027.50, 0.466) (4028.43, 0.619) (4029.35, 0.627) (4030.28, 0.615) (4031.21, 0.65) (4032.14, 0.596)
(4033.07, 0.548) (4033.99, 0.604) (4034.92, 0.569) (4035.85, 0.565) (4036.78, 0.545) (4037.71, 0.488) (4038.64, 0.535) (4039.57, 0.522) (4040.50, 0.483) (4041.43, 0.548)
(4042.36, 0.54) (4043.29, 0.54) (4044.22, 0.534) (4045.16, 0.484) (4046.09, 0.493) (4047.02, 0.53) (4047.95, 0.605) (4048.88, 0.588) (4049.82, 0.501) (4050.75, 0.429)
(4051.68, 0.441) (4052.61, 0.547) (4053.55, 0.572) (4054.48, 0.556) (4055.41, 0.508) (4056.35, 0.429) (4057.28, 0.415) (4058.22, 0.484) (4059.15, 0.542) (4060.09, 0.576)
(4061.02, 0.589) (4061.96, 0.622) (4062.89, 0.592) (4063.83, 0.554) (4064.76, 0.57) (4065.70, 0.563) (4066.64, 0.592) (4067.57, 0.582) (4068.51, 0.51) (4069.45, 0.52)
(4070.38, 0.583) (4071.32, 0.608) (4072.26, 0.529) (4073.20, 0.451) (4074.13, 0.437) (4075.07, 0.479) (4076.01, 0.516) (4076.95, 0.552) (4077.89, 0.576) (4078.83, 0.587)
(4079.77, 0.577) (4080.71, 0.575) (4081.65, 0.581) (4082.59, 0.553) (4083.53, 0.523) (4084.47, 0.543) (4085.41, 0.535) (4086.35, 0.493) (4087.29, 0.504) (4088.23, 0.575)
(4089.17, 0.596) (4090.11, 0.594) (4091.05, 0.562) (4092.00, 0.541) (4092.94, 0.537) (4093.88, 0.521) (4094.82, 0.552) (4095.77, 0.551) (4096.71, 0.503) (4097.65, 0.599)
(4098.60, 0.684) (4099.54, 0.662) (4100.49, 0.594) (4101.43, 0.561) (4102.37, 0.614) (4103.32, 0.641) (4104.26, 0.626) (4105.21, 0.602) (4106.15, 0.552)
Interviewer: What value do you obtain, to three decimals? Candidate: 0.542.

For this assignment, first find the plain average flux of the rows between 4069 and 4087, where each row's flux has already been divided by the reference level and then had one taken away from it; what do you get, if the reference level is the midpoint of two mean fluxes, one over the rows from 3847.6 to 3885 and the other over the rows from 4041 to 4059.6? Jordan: -0.13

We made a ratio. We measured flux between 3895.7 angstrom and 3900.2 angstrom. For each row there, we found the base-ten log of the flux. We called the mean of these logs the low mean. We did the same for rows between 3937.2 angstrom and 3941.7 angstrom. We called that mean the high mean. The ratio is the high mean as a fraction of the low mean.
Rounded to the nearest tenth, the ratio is 0.9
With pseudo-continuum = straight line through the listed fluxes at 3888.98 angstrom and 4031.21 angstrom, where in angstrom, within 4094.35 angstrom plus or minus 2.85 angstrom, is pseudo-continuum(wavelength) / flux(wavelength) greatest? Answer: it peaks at 4096.71 angstrom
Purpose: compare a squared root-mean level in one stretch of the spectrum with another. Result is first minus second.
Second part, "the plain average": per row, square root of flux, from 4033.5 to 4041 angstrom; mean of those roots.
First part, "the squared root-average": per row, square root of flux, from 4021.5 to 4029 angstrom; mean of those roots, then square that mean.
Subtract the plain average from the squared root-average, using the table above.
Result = -0.33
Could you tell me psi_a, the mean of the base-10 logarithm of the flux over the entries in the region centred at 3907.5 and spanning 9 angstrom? -0.191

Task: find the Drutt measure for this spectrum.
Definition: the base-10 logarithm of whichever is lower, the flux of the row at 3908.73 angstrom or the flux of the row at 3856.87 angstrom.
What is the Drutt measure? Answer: -0.204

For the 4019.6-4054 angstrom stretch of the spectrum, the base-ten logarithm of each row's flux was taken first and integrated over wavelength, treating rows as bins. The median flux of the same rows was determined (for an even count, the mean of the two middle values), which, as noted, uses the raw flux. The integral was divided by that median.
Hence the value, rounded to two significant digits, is -19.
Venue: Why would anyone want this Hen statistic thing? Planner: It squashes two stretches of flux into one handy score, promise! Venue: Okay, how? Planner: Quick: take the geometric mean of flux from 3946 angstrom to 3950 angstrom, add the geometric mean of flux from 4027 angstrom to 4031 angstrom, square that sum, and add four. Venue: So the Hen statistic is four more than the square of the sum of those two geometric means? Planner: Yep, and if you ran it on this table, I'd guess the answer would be 5.32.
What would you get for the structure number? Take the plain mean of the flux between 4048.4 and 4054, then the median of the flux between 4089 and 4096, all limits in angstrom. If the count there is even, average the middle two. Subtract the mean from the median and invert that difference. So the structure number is 26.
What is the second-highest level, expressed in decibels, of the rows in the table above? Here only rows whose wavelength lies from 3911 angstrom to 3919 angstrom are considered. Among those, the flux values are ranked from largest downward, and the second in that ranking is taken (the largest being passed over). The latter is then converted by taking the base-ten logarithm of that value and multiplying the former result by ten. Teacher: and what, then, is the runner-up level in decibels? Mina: -1.5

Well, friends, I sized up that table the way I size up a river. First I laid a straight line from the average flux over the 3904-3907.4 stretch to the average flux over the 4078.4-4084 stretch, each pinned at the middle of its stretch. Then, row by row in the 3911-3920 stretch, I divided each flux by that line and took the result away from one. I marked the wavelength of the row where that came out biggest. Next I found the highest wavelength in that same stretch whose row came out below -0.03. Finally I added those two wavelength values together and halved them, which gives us 3914.1 angstrom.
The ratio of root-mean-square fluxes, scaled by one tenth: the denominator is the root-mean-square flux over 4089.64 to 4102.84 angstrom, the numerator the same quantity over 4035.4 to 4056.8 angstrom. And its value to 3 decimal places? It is 0.090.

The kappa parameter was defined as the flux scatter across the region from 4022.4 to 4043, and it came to 0.13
